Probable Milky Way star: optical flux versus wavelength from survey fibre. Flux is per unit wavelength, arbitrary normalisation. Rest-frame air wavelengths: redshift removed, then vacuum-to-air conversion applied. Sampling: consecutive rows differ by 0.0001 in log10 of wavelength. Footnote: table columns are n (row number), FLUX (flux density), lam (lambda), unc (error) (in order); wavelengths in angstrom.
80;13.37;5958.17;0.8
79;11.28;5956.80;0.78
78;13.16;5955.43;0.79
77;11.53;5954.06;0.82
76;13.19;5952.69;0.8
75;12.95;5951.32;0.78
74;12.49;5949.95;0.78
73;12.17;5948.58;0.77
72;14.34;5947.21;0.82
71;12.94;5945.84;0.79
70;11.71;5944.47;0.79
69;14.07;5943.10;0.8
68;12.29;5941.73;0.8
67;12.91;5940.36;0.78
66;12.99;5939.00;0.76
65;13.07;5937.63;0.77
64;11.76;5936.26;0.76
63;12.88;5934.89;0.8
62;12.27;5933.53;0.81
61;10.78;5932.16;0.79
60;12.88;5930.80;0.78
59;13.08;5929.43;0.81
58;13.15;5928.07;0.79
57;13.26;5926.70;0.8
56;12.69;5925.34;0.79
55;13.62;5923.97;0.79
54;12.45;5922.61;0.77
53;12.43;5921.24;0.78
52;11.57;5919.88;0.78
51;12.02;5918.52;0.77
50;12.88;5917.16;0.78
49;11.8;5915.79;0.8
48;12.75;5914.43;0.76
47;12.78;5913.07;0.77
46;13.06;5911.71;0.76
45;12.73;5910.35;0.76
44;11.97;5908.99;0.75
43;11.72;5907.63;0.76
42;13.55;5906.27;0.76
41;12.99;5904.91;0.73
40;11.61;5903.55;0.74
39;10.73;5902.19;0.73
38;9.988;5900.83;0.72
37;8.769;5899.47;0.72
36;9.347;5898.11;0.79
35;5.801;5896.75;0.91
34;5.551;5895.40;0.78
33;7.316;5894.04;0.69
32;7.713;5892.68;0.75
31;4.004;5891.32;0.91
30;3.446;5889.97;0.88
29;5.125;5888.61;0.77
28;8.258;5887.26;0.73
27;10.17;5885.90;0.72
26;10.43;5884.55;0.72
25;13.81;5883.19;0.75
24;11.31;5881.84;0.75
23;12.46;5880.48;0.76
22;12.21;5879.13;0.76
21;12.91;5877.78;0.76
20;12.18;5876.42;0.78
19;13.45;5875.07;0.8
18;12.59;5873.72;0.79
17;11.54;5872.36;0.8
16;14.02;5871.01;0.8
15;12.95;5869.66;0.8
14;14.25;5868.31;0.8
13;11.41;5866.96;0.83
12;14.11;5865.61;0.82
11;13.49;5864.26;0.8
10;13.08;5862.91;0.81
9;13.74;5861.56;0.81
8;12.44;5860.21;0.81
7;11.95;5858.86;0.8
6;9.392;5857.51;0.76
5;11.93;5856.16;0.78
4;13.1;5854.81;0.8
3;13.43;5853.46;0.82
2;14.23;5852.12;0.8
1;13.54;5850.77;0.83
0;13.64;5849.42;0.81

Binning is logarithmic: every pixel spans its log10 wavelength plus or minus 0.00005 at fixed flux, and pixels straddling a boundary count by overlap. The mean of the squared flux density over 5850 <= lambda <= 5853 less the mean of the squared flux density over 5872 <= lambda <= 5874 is 47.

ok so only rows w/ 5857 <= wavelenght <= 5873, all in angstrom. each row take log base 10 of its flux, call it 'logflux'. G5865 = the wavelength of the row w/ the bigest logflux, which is 5868.31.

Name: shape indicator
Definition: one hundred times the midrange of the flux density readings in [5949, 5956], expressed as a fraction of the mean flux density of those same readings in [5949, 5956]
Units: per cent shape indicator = 98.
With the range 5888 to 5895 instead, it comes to 101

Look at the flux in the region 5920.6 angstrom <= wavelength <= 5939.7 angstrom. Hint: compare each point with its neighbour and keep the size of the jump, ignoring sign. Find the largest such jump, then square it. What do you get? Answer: 4.4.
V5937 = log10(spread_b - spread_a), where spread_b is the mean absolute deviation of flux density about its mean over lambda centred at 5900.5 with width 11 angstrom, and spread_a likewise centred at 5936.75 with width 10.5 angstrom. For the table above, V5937 0.14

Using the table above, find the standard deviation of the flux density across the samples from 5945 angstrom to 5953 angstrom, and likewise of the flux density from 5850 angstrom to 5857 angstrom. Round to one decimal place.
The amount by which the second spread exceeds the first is 0.1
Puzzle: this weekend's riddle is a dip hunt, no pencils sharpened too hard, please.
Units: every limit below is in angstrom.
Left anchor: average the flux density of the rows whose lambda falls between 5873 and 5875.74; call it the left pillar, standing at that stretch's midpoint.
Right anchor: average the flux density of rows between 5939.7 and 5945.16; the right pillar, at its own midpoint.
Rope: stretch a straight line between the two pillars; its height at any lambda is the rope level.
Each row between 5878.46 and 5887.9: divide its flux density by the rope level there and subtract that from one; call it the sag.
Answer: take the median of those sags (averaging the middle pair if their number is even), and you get 0.13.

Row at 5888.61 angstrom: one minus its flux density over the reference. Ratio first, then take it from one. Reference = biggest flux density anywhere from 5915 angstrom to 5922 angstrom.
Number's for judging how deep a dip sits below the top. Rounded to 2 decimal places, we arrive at 0.60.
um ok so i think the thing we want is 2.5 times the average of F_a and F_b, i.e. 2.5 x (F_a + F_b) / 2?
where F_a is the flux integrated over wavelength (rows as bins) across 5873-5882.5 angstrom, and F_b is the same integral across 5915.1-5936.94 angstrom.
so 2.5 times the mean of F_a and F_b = 488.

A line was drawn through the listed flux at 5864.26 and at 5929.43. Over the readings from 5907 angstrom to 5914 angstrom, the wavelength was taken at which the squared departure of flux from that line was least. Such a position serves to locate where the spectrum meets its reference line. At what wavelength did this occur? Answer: 5911.71 angstrom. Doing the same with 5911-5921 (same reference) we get 5911.71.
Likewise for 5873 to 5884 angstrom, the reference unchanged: 5875.07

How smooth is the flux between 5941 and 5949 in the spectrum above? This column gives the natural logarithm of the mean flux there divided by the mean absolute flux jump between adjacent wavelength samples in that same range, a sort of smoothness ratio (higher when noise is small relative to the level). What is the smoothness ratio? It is 1.98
